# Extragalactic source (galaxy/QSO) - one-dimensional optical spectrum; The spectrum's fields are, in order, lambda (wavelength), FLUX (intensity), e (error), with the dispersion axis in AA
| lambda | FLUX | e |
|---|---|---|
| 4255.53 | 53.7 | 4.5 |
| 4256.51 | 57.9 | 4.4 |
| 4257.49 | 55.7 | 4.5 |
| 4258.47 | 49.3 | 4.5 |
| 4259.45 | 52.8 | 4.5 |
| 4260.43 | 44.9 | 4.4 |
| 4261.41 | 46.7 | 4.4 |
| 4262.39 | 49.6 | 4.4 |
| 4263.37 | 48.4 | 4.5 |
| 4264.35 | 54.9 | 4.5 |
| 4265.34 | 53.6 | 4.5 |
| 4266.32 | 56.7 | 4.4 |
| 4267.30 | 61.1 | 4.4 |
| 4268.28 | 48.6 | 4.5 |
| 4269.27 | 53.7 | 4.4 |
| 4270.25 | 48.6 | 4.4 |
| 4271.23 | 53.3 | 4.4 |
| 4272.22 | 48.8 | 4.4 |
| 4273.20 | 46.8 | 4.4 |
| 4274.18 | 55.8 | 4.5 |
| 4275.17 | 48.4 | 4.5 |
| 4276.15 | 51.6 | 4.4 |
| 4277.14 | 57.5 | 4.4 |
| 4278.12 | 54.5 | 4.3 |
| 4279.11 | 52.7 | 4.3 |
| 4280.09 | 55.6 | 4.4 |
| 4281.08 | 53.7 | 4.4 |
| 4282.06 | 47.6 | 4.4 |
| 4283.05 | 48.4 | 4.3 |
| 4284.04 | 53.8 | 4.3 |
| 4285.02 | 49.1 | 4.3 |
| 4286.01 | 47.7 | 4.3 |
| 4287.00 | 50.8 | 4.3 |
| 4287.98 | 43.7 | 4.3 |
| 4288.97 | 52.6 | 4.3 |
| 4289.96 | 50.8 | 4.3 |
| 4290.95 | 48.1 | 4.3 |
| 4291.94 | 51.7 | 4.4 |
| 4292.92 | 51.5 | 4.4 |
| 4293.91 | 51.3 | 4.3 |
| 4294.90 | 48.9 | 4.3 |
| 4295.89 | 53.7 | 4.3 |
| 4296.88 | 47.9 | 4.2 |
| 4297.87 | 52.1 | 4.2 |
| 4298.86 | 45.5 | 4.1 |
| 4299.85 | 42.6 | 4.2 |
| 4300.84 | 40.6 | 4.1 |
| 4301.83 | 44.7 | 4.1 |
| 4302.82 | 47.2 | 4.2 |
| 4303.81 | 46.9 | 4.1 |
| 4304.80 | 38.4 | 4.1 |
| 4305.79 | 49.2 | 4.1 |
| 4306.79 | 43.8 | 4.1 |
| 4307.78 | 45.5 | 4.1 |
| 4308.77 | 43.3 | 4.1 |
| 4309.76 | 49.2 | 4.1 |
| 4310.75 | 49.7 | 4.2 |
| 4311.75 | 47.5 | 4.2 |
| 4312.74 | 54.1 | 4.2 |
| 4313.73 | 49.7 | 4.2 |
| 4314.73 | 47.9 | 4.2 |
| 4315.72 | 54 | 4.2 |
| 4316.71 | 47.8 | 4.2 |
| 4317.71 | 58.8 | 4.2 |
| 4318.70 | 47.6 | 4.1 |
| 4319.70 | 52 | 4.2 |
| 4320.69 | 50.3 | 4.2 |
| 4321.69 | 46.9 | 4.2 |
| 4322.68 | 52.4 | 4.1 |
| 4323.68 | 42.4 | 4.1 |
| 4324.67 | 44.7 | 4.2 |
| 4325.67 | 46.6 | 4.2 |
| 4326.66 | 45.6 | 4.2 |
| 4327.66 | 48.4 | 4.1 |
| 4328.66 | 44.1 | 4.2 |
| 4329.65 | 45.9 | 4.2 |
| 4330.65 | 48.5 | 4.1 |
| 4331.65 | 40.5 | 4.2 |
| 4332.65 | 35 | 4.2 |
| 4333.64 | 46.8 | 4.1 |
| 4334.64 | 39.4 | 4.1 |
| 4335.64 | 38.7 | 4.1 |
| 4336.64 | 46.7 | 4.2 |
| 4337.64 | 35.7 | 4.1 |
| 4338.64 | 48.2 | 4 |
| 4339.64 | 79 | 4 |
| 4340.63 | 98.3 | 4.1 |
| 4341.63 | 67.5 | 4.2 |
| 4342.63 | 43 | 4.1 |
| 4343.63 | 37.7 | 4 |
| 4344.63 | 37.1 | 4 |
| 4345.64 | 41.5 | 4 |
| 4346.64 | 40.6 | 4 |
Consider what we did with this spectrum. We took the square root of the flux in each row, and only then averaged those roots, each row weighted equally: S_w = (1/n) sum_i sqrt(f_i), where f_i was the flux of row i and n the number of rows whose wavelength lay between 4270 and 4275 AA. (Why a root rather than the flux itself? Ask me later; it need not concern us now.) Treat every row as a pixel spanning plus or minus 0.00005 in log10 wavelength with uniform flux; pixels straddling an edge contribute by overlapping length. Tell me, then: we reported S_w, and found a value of 7.11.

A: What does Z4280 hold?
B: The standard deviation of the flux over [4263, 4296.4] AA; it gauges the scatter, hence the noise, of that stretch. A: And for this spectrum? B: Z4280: 3.6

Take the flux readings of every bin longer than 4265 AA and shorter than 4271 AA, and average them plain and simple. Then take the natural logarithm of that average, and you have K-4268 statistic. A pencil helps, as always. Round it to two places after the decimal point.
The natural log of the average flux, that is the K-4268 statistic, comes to 3.98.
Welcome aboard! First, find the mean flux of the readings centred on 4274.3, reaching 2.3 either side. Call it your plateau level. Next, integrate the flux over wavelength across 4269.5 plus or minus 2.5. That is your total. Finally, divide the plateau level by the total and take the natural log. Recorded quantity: -1.65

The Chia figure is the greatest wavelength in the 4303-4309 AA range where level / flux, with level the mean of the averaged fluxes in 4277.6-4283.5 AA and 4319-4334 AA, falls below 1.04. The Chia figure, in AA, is 4305.79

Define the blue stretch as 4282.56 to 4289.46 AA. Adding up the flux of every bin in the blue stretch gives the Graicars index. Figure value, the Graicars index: 346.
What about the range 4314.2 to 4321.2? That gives 358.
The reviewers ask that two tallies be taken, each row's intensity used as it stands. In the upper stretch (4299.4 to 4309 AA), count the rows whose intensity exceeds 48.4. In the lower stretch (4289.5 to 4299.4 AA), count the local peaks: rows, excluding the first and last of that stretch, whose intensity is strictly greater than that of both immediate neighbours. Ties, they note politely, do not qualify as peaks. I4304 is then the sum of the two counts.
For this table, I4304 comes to 4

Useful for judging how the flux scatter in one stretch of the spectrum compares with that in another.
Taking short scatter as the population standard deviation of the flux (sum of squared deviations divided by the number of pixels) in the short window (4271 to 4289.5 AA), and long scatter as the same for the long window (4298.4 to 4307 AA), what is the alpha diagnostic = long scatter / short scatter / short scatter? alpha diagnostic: 0.25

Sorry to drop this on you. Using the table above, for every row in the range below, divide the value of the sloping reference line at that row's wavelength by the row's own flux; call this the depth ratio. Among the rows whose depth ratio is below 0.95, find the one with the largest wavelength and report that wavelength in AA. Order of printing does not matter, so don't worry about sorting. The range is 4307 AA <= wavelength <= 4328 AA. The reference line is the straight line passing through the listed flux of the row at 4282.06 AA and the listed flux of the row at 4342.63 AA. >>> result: 4327.66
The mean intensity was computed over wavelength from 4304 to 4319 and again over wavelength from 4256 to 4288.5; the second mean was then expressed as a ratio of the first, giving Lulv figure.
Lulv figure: 1.07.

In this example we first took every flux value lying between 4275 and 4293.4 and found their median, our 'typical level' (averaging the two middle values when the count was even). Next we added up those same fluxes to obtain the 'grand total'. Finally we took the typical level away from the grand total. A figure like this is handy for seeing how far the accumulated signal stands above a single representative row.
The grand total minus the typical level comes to 918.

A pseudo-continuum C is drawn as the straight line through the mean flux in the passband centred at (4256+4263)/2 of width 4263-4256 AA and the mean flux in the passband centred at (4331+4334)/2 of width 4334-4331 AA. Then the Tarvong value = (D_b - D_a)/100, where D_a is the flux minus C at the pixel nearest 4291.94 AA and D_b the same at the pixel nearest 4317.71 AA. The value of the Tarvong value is 0.11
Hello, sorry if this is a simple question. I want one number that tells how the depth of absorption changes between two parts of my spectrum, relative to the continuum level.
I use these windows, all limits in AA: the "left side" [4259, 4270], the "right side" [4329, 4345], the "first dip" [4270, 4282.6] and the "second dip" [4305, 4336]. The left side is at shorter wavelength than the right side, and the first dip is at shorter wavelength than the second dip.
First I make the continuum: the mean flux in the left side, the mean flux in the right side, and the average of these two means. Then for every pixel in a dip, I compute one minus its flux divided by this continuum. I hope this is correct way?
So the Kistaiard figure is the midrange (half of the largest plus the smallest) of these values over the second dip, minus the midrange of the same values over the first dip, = 0.104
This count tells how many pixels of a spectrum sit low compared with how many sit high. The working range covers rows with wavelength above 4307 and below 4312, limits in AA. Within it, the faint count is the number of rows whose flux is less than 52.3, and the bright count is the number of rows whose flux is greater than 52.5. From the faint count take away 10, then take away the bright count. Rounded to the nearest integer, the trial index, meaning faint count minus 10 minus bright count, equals -5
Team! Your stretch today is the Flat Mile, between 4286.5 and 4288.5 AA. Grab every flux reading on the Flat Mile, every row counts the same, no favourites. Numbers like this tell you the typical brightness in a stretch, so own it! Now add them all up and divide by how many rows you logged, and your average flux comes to 47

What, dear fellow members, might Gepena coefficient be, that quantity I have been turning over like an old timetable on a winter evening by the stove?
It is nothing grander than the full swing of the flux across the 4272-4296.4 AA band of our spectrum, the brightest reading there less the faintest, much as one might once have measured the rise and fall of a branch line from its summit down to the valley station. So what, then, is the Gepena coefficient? 14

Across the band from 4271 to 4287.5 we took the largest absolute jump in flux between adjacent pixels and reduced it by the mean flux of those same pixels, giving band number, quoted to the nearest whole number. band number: -43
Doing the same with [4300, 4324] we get -37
